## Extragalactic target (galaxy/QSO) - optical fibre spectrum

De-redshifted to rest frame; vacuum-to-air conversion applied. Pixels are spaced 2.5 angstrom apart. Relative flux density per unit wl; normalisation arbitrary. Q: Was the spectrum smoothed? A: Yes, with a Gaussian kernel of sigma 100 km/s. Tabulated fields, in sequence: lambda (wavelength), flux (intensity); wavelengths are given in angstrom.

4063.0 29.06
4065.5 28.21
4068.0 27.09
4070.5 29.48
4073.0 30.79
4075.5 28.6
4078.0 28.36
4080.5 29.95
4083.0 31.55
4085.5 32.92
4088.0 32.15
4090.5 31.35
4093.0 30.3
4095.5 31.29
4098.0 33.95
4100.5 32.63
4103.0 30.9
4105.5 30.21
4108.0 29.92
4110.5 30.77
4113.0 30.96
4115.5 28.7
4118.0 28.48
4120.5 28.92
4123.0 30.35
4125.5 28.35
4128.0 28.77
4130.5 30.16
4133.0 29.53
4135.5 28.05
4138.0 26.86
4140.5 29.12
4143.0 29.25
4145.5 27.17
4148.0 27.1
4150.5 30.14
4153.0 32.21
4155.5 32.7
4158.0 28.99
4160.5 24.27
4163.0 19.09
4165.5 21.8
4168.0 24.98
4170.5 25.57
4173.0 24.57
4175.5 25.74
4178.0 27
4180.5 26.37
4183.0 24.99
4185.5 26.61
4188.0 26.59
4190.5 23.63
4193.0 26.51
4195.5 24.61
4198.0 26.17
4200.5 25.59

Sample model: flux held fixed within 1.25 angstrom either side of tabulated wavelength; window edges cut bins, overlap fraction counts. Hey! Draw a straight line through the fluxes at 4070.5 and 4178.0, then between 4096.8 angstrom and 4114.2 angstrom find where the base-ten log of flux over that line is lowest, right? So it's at 4108.0 angstrom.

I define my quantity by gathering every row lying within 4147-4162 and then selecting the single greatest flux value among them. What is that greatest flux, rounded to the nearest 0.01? 32.70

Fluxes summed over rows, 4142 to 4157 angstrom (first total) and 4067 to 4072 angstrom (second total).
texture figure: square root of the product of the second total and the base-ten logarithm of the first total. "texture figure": 11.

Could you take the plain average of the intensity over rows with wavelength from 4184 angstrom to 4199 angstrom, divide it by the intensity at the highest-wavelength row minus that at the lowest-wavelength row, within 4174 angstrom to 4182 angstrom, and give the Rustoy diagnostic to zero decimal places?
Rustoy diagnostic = 41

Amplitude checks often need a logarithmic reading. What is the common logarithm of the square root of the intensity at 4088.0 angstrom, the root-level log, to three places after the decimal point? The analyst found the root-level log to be 0.754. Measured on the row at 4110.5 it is 0.744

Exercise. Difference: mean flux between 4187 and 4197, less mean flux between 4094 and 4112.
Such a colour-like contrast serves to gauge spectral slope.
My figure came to -6.0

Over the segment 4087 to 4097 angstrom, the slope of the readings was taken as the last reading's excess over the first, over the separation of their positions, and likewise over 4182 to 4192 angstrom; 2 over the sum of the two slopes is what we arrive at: -7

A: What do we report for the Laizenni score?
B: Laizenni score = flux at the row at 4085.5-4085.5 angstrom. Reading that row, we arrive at 32.92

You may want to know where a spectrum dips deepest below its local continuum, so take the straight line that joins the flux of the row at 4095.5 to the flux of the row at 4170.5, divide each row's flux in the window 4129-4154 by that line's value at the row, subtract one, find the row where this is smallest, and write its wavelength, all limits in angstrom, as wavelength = 4138.0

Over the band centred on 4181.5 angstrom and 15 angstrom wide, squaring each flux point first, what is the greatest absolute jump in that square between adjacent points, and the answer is 84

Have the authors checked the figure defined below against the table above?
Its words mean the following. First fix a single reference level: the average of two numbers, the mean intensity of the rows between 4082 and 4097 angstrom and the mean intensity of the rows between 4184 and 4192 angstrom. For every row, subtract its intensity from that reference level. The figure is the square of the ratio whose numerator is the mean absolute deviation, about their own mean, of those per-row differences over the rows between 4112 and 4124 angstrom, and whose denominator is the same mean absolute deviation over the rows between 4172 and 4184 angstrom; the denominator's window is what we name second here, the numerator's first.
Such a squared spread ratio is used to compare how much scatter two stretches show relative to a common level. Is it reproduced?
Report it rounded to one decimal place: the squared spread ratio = 1.5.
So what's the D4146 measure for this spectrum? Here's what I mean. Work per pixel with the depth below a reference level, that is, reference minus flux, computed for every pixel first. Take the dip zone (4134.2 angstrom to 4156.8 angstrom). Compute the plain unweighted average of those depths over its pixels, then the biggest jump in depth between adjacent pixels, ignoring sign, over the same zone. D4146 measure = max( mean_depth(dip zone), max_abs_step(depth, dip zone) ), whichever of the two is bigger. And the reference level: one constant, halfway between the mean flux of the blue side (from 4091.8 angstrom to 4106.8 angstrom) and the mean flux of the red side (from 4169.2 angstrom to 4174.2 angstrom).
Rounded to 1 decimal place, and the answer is 3.0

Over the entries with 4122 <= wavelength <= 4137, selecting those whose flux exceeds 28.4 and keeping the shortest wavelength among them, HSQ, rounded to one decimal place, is 4123.0 angstrom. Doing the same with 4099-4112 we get 4100.5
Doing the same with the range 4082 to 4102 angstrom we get 4083.0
